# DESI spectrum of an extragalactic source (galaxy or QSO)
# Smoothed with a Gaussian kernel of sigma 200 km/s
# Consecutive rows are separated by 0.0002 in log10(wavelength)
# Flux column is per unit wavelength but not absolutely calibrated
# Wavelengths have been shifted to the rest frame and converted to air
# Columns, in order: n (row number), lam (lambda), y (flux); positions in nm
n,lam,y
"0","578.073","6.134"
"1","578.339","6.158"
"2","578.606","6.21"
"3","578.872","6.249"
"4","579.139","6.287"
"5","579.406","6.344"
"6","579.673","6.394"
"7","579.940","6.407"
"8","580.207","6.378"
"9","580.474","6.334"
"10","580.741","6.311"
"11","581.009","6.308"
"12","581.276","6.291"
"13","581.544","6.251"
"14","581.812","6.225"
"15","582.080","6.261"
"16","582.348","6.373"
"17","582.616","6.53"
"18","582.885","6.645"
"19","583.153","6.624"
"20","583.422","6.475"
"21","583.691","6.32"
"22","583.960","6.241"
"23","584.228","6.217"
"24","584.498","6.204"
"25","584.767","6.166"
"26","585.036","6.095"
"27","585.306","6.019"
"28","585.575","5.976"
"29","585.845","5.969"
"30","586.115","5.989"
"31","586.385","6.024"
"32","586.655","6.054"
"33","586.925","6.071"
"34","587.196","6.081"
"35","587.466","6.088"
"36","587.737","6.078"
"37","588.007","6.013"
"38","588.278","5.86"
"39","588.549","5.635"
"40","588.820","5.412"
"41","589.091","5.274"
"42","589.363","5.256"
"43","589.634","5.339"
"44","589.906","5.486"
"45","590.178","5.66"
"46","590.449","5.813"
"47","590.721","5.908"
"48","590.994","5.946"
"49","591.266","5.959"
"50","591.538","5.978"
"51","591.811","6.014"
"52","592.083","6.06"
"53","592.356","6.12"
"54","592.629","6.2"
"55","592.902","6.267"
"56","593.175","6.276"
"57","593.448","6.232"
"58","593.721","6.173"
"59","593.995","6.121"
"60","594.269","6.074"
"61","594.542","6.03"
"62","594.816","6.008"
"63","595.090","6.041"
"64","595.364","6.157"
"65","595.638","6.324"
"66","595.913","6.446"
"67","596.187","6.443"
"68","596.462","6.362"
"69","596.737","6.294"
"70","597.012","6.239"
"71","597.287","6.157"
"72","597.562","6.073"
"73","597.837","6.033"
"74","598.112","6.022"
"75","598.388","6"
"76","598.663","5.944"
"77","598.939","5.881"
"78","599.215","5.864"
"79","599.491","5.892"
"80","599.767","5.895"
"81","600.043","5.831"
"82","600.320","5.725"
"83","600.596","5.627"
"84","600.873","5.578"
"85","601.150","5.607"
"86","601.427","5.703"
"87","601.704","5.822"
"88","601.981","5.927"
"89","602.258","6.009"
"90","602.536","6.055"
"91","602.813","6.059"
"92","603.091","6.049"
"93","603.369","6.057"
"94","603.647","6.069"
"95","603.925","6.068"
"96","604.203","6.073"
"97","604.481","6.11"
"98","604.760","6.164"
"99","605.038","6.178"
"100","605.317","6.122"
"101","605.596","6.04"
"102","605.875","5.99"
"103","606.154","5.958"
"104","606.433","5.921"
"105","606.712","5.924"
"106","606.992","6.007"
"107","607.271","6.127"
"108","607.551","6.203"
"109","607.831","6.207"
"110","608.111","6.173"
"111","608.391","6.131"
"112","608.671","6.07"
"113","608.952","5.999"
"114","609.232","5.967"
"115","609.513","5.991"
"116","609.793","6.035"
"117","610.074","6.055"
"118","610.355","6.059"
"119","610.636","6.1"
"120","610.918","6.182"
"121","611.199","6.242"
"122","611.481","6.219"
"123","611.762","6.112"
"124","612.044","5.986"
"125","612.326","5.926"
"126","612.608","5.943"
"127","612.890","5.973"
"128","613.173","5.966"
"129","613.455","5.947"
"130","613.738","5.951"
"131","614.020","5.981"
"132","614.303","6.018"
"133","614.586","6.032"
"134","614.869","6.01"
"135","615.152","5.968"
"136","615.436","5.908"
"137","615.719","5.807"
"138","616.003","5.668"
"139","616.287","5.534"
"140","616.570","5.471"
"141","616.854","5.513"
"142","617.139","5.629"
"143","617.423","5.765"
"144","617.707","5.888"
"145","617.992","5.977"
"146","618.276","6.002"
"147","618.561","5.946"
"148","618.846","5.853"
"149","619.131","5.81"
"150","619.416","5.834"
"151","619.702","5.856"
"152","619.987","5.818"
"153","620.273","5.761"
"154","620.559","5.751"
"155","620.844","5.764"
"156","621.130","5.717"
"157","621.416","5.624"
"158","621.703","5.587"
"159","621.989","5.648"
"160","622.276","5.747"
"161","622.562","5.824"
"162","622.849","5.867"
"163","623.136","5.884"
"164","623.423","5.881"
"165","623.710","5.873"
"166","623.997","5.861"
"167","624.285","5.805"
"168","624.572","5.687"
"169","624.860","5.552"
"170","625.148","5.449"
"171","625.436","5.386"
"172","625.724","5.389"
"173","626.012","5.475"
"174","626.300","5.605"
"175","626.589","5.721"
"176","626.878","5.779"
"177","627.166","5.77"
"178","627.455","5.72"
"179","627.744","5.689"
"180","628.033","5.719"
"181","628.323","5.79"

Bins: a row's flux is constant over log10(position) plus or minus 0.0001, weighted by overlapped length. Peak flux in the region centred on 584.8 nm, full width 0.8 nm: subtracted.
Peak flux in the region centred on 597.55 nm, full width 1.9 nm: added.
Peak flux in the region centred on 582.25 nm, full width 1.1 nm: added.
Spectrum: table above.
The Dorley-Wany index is 6.6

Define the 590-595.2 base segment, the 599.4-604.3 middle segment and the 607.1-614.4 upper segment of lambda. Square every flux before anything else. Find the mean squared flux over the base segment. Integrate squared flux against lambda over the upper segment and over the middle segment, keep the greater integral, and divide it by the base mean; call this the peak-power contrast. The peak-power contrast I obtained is 7.3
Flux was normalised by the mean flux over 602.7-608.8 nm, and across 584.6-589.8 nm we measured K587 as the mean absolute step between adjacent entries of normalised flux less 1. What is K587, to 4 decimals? 0.0113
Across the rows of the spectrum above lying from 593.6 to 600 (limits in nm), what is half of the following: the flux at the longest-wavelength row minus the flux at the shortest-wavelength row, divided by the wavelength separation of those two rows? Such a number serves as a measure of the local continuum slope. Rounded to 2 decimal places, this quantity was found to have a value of -0.02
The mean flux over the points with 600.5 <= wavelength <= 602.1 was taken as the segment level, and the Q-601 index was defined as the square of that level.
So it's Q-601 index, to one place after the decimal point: 32.6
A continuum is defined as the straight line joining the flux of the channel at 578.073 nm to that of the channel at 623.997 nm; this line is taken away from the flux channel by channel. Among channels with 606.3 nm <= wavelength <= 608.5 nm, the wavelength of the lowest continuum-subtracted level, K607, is 606.433 nm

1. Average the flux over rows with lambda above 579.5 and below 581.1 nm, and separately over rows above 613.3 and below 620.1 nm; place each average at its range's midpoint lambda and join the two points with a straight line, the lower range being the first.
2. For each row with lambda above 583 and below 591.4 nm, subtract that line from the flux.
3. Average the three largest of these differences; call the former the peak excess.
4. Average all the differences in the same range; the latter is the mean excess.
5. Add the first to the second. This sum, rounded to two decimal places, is -0.15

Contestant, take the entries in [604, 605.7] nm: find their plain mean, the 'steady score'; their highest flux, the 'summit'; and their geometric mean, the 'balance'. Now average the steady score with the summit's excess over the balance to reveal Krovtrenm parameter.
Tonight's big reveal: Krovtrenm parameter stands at 3.09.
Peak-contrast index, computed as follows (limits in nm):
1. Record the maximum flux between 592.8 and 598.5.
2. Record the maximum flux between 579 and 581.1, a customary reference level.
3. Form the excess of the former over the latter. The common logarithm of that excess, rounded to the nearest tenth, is -1.4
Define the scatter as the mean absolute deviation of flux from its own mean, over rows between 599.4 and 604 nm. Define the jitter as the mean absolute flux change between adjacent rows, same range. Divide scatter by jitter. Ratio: 2.88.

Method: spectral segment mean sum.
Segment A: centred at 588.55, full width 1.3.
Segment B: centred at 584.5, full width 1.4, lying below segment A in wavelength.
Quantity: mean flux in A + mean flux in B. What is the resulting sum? 11.8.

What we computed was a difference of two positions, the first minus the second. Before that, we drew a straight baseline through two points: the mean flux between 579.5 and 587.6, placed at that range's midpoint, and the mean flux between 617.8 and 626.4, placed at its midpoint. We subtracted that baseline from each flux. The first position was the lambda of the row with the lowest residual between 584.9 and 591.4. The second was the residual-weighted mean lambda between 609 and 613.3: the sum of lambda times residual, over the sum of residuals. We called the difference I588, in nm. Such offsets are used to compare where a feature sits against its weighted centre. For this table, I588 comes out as -21.81 nm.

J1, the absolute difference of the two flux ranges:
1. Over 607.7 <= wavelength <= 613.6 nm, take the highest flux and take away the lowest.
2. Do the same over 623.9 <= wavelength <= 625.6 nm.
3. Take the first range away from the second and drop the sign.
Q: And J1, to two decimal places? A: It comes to 0.16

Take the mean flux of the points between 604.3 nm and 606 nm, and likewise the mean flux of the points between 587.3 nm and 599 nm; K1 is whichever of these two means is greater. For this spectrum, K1 6.10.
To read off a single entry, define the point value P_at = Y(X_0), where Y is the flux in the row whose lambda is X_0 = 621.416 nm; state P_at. 5.624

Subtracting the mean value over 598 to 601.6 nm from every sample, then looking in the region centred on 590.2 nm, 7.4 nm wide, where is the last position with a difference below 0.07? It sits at 590.449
